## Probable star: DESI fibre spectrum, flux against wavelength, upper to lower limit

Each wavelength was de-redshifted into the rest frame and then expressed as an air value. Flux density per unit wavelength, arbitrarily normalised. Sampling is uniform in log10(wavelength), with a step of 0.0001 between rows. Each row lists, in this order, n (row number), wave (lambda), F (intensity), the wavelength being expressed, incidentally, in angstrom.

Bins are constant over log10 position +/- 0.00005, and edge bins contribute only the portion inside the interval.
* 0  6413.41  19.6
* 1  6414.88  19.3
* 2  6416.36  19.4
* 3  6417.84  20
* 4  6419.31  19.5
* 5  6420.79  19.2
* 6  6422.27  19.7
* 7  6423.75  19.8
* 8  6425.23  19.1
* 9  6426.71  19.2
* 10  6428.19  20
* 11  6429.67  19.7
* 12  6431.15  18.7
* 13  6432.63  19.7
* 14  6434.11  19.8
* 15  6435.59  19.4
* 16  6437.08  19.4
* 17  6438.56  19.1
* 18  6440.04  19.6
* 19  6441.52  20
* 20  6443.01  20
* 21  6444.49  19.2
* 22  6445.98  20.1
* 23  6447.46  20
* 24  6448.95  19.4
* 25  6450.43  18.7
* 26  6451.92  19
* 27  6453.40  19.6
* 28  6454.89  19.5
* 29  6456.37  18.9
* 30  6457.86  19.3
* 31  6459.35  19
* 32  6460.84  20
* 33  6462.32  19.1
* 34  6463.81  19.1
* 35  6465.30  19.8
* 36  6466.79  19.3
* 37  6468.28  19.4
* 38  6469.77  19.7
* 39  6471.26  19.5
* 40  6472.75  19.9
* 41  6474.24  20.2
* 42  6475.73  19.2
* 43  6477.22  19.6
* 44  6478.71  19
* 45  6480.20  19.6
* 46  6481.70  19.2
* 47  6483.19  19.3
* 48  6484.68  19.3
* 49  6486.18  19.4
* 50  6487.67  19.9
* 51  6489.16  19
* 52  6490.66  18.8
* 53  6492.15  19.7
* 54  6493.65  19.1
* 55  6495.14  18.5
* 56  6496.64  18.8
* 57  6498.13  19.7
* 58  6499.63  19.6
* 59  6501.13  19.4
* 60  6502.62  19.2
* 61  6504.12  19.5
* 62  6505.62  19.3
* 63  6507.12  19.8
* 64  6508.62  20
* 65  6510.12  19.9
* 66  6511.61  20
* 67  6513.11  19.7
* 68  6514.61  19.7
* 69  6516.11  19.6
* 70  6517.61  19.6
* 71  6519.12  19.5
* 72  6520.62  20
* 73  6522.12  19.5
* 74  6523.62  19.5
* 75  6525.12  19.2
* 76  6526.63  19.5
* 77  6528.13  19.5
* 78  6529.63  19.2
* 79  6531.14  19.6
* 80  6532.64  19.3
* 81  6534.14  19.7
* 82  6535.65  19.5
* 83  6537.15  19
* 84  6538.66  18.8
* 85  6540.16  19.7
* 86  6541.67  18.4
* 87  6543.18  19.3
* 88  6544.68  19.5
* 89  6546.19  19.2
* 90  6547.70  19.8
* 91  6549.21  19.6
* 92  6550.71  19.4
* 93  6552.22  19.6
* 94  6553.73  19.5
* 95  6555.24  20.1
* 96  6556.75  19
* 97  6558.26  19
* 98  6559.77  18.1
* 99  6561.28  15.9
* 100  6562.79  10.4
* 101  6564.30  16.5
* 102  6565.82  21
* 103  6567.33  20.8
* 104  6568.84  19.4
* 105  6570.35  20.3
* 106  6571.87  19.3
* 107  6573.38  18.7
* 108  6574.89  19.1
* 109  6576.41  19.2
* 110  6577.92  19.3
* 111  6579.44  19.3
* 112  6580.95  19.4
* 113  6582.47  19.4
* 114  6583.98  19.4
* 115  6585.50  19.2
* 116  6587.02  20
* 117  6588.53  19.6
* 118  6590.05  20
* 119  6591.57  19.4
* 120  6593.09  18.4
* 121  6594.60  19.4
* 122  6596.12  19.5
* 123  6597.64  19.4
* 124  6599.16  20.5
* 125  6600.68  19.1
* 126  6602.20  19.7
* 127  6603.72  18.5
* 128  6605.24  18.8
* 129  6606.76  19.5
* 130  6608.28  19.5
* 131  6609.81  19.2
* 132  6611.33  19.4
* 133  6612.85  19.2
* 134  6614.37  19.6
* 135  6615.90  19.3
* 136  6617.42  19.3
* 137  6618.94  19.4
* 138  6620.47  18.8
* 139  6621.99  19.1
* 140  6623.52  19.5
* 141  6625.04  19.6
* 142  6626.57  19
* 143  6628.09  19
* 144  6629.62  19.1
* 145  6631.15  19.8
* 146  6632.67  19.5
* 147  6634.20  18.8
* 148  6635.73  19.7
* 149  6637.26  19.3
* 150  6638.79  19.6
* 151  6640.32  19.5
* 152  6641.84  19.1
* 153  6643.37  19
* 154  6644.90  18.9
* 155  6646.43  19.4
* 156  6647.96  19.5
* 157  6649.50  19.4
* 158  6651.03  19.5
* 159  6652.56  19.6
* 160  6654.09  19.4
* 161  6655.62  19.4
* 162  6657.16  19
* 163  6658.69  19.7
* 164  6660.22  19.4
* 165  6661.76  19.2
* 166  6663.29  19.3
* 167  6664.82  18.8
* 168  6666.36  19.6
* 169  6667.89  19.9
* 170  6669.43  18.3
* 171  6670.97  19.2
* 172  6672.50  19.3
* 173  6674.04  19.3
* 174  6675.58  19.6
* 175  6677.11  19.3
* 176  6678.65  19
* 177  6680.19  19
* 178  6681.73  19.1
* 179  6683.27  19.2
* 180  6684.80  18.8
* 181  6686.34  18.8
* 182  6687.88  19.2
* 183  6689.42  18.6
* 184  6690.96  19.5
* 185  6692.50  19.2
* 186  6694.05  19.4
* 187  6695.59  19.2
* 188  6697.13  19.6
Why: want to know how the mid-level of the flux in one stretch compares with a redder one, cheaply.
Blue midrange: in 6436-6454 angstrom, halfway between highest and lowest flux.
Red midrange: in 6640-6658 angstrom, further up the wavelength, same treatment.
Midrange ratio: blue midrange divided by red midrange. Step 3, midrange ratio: 1.01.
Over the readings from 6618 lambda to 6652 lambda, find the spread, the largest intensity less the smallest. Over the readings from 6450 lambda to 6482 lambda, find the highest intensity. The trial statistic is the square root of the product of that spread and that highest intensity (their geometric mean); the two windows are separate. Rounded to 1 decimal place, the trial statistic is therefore 4.5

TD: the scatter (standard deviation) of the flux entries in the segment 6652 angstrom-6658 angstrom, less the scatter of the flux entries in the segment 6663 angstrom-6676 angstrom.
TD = -0.2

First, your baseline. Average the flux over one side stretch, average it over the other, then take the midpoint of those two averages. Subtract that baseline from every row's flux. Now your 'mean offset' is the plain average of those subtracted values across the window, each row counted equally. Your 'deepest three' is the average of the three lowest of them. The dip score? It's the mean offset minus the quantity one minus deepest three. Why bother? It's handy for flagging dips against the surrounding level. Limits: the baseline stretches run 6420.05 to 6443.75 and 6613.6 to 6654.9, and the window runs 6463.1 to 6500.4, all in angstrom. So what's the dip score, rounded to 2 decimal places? -1.76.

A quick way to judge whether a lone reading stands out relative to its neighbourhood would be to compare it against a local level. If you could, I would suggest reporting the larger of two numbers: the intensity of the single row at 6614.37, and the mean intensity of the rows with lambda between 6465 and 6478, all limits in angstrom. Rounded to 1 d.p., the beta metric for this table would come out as 19.6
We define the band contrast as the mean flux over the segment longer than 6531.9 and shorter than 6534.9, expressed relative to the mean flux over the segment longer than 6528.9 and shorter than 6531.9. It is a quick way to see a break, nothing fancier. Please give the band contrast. 1.01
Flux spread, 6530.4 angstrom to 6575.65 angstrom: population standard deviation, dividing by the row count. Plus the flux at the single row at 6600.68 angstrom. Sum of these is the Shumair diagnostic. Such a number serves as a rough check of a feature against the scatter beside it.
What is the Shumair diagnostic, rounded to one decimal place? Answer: 21.0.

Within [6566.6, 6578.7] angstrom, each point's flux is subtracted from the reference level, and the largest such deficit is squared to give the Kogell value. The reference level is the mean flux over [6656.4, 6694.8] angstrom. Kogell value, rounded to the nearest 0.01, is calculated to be 0.24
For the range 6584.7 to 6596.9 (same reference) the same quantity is 0.62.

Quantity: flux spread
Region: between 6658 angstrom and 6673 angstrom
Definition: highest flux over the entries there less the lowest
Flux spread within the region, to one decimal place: 1.6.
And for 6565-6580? 2.3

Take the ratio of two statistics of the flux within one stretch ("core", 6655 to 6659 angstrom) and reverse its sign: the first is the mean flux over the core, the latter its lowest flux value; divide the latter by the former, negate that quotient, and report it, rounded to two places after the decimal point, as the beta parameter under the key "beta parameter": -0.98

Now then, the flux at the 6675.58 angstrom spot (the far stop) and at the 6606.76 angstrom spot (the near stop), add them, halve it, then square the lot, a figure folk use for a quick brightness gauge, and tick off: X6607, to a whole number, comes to 382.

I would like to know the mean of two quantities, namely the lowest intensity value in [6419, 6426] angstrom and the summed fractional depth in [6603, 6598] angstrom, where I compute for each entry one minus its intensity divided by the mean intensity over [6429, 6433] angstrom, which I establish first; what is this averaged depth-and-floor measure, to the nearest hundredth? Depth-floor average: 9.52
